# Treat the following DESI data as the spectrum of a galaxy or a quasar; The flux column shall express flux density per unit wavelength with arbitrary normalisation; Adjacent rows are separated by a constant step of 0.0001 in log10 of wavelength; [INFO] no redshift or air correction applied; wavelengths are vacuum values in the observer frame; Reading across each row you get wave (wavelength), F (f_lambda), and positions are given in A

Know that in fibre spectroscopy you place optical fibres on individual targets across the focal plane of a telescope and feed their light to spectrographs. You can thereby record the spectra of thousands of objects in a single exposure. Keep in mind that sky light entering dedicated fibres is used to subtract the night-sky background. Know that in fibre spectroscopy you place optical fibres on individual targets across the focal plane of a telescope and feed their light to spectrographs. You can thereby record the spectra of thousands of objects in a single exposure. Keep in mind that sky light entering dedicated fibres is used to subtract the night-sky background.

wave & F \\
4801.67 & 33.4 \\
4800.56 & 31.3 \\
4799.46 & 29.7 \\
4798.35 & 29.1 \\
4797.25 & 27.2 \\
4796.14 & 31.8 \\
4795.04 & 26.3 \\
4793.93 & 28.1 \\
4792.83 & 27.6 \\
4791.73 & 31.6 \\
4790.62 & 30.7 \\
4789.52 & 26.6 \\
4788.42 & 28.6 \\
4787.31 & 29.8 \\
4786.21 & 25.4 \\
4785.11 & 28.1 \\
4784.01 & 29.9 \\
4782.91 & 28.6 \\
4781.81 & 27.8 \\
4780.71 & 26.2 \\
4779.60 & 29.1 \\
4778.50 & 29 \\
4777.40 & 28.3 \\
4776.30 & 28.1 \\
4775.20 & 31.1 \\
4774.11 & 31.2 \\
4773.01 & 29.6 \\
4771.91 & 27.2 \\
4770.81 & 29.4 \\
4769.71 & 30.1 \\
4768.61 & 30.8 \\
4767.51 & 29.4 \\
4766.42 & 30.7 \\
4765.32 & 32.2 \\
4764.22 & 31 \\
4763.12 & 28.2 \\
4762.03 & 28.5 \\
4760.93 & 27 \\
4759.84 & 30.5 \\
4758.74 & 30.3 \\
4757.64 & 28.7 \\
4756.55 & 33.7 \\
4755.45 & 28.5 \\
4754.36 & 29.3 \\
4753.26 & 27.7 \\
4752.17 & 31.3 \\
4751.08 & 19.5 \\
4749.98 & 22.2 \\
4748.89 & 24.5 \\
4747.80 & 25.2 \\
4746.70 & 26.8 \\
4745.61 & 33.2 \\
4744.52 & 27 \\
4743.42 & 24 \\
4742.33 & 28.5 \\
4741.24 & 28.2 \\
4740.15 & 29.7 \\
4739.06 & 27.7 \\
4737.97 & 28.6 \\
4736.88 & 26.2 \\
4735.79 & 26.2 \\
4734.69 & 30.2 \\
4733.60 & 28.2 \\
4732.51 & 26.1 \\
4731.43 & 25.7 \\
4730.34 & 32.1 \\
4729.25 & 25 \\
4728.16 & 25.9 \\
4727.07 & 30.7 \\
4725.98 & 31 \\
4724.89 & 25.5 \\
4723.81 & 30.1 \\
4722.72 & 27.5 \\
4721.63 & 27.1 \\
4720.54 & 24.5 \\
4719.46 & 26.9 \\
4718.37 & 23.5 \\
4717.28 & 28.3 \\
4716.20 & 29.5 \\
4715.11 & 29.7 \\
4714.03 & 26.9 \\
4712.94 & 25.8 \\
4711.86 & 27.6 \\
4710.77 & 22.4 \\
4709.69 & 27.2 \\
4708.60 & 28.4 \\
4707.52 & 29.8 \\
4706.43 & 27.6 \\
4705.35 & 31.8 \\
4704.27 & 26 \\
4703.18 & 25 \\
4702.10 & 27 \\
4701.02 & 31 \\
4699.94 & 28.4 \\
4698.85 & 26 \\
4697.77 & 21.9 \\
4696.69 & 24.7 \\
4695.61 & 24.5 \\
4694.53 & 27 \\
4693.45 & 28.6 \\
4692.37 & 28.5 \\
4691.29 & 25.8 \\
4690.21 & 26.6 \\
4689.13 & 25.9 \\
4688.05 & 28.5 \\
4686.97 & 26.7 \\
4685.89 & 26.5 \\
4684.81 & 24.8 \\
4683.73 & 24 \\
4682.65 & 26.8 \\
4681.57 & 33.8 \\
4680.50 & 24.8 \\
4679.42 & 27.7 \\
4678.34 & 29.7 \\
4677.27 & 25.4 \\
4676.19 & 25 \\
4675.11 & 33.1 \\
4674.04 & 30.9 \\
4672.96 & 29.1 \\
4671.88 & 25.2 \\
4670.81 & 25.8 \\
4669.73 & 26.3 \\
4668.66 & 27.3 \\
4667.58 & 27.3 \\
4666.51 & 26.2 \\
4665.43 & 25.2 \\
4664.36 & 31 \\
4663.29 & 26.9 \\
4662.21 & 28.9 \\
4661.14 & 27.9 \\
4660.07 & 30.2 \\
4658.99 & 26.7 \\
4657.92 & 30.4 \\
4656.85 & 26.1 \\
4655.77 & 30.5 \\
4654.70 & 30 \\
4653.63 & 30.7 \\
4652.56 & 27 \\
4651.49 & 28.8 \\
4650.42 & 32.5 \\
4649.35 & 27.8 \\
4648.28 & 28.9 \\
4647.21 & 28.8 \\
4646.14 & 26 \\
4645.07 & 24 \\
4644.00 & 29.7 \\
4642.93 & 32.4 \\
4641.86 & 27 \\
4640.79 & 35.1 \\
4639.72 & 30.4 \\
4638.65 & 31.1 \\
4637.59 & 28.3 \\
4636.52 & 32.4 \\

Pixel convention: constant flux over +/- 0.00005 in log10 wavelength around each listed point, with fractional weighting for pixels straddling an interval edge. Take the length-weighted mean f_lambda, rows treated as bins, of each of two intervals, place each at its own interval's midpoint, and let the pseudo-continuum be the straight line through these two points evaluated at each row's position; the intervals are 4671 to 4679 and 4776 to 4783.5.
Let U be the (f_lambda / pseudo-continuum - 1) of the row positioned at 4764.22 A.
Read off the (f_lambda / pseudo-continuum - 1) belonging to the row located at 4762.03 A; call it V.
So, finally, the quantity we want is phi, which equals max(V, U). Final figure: 0.10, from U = 0.101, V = 0.01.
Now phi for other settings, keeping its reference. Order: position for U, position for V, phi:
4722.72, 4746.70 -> -0.02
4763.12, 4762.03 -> 0.01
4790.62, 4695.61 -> 0.09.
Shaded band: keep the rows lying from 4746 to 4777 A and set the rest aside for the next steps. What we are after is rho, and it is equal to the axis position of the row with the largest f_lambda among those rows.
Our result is 4756.55 A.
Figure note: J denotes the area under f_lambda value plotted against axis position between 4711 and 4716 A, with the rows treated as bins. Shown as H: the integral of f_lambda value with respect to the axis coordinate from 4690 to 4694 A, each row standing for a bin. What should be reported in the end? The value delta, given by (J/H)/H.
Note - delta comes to 0.0113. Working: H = 110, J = 137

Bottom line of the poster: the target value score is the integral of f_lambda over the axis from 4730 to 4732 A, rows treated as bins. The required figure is 57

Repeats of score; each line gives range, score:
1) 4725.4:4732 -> 187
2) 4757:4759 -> 59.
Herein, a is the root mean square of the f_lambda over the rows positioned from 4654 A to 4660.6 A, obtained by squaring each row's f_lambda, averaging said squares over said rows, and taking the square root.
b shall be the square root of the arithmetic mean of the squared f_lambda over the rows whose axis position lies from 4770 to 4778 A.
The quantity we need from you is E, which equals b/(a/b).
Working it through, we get 30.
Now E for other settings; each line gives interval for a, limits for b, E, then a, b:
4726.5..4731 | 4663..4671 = 26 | 28.6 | 27.1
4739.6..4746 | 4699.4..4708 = 28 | 28.6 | 28.4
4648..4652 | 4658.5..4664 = 27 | 29.6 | 28.2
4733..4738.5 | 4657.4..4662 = 30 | 27.9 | 28.8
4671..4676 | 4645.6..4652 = 28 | 29.7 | 28.9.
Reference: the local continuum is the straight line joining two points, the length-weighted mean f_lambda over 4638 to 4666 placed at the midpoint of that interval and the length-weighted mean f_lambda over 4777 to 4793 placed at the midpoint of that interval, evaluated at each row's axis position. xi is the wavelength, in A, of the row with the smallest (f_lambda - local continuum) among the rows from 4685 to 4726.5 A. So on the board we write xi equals 4697.77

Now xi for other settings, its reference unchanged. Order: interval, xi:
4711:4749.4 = 4718.37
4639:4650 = 4645.07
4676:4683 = 4680.50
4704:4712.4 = 4710.77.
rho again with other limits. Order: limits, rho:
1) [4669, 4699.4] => 4681.57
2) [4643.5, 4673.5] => 4650.42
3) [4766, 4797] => 4796.14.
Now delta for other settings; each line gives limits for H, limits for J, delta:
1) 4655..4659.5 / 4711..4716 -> 0.0083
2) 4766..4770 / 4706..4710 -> 0.0077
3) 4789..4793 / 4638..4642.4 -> 0.0099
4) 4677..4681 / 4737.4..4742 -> 0.0112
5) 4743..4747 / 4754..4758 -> 0.0097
